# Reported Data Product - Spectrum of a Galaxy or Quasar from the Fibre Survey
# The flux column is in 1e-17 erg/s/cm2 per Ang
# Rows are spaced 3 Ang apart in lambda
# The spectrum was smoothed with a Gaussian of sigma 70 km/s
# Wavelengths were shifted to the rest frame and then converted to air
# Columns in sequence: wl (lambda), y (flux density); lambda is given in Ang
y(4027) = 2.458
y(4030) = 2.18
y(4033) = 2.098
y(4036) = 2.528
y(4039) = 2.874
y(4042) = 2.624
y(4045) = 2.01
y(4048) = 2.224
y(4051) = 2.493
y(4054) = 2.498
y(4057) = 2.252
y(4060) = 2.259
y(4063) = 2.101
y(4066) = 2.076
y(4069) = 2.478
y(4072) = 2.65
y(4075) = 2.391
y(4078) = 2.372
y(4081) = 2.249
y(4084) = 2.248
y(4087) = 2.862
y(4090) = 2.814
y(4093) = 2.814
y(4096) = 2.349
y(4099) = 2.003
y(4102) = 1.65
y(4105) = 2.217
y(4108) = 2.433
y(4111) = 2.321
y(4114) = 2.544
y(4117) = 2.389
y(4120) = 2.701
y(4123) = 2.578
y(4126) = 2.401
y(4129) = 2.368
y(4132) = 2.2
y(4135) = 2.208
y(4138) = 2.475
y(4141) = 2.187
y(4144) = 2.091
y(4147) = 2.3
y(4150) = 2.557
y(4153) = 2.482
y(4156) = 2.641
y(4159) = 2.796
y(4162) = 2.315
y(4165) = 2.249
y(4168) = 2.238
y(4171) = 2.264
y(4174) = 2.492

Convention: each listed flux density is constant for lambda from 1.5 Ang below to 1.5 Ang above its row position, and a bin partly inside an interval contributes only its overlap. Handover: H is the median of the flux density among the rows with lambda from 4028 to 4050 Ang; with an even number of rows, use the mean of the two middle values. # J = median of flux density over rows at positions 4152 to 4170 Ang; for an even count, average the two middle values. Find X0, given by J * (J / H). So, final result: 2.59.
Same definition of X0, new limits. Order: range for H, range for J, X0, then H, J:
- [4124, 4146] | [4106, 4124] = 2.80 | 2.21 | 2.49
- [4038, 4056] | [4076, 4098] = 2.25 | 2.50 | 2.37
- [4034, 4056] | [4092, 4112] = 2.16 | 2.50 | 2.32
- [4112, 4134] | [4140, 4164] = 2.40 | 2.40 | 2.40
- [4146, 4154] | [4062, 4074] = 2.11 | 2.48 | 2.29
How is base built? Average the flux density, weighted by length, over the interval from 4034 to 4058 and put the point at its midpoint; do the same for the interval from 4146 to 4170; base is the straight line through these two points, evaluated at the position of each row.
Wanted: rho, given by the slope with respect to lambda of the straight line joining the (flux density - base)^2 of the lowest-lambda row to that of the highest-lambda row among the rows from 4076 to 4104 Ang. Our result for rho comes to 0.0259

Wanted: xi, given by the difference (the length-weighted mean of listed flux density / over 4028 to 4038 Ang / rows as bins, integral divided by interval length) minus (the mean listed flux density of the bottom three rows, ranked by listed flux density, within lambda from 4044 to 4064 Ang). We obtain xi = 0.20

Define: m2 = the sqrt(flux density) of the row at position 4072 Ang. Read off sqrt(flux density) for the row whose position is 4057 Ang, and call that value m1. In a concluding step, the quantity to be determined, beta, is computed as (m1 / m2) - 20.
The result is -19.08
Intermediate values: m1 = 1.50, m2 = 1.63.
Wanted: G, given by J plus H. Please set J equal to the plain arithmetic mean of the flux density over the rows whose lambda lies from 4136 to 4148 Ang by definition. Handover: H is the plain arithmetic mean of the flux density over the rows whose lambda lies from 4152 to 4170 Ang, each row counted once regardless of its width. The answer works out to 4.72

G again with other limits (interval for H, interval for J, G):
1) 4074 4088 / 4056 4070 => 4.66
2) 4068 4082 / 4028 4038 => 4.70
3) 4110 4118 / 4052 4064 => 4.70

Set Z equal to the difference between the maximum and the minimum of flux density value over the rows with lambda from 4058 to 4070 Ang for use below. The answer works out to 0.4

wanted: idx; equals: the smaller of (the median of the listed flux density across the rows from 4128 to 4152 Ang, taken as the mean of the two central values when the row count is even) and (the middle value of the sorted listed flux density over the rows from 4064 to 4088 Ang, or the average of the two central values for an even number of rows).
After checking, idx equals 2.25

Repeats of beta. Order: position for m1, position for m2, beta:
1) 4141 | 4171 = -19.02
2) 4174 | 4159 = -19.06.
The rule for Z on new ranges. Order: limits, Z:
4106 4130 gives 0.4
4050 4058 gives 0.2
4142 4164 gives 0.7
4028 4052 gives 0.9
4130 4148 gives 0.4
